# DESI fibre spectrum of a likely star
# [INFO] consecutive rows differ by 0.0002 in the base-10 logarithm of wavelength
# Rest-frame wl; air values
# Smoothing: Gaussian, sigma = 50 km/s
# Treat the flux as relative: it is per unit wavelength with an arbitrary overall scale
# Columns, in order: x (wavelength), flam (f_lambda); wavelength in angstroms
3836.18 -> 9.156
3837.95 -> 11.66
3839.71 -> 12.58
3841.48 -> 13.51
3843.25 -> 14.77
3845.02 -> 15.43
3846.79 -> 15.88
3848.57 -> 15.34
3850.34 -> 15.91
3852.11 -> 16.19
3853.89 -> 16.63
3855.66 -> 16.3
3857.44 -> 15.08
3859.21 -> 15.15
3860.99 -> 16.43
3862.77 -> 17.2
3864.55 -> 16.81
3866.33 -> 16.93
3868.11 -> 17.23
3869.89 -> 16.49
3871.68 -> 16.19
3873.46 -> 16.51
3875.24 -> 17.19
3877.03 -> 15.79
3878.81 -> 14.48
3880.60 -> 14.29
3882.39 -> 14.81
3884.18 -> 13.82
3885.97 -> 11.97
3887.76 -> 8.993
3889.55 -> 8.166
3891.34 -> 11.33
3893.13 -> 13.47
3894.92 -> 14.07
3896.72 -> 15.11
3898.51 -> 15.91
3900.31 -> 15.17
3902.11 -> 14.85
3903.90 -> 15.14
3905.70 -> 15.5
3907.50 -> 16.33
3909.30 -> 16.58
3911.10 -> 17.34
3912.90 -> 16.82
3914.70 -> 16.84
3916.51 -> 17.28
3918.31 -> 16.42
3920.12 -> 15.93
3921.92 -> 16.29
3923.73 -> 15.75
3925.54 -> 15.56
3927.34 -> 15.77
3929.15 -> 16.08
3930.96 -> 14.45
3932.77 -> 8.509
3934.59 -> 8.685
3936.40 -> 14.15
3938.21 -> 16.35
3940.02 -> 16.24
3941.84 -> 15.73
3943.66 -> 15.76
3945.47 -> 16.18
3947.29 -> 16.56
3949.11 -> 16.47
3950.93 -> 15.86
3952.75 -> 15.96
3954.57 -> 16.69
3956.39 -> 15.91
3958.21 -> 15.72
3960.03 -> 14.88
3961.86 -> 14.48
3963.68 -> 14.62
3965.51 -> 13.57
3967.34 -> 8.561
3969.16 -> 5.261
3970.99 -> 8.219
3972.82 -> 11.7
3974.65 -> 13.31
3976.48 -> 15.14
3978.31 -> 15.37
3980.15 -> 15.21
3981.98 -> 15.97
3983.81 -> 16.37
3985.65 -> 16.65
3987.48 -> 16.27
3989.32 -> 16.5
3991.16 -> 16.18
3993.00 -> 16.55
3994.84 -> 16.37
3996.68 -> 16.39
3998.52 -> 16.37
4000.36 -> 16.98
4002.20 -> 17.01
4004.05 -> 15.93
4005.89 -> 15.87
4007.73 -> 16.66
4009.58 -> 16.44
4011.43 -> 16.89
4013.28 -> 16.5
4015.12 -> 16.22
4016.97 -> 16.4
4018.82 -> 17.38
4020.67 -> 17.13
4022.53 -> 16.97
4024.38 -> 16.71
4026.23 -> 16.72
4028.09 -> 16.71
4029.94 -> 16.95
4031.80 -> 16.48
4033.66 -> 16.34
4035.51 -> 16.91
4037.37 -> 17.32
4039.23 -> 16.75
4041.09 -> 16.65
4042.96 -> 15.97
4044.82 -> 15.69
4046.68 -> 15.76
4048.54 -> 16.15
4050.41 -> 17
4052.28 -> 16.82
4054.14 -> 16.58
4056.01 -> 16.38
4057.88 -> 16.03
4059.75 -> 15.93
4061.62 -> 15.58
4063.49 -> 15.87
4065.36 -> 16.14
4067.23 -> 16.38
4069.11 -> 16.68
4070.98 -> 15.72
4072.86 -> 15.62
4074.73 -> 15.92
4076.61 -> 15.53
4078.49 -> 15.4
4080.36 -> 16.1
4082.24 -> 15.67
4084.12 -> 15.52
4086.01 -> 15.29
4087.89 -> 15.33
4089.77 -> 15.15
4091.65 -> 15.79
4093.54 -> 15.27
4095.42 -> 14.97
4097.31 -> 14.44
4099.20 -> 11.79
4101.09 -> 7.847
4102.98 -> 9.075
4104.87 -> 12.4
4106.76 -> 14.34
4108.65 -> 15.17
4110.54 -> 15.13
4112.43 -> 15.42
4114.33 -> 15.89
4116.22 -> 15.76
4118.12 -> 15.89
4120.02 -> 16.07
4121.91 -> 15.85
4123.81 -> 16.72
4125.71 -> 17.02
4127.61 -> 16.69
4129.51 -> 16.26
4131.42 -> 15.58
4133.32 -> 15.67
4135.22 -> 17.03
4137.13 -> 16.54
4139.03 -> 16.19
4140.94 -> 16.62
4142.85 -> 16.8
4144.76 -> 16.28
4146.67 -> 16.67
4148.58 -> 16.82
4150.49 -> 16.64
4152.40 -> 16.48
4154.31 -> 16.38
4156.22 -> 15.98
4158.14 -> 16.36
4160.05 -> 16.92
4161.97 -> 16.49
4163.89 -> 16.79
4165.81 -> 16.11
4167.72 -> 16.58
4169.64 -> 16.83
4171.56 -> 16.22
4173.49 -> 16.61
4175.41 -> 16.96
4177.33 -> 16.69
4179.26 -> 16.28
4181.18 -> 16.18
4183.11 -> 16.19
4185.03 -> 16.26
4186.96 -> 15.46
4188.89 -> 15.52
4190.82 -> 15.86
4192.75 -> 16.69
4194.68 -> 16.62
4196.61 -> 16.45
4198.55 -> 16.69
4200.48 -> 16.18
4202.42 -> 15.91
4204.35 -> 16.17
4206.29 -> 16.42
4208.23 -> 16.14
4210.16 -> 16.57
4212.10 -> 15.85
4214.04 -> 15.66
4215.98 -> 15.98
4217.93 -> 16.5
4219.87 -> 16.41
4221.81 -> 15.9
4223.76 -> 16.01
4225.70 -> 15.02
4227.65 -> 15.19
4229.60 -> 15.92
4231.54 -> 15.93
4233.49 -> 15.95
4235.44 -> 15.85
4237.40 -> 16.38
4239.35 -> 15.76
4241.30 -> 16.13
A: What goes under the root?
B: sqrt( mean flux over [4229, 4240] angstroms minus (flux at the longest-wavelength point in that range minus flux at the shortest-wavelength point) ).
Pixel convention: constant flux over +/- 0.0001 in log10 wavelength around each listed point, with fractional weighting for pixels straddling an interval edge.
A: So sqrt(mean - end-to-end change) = 4.0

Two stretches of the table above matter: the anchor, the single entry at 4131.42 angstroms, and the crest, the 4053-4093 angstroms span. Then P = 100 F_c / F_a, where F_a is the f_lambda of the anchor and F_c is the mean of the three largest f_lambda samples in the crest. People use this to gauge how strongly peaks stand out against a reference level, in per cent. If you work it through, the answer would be 106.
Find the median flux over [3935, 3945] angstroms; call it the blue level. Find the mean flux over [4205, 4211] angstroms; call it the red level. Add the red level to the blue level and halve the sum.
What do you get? 16.1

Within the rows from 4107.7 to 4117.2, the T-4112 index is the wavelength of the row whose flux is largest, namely 4114.33 angstroms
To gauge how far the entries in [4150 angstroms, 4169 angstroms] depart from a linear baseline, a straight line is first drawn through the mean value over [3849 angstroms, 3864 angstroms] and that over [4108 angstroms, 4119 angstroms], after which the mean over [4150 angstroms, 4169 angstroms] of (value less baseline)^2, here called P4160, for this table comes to 1.1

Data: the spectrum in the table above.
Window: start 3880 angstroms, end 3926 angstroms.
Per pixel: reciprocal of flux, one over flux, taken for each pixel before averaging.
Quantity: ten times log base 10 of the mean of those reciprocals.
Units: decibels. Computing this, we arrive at -11.5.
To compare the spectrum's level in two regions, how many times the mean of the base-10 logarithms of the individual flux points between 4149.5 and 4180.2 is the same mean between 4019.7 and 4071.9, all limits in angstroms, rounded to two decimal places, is 1.00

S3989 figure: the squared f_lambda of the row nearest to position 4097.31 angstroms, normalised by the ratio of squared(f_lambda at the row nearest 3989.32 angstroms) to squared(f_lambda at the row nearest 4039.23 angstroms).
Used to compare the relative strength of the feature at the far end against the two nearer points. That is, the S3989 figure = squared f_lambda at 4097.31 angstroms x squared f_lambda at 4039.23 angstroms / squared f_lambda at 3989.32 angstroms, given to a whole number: 215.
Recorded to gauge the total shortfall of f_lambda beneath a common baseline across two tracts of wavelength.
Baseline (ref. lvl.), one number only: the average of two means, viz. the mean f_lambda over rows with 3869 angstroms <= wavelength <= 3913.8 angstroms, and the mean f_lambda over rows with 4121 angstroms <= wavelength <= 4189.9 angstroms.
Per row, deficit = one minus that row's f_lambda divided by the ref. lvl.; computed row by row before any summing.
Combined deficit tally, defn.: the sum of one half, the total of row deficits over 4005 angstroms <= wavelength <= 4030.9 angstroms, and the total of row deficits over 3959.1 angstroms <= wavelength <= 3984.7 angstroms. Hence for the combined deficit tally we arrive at 1.7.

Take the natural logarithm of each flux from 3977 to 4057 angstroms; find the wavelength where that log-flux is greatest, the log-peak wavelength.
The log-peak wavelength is 4018.82 angstroms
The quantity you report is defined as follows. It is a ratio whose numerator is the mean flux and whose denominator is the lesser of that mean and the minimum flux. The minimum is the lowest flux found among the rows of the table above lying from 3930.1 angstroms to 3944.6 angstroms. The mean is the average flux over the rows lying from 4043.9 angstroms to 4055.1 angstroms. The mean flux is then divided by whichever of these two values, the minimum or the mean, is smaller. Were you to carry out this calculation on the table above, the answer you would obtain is 1.92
